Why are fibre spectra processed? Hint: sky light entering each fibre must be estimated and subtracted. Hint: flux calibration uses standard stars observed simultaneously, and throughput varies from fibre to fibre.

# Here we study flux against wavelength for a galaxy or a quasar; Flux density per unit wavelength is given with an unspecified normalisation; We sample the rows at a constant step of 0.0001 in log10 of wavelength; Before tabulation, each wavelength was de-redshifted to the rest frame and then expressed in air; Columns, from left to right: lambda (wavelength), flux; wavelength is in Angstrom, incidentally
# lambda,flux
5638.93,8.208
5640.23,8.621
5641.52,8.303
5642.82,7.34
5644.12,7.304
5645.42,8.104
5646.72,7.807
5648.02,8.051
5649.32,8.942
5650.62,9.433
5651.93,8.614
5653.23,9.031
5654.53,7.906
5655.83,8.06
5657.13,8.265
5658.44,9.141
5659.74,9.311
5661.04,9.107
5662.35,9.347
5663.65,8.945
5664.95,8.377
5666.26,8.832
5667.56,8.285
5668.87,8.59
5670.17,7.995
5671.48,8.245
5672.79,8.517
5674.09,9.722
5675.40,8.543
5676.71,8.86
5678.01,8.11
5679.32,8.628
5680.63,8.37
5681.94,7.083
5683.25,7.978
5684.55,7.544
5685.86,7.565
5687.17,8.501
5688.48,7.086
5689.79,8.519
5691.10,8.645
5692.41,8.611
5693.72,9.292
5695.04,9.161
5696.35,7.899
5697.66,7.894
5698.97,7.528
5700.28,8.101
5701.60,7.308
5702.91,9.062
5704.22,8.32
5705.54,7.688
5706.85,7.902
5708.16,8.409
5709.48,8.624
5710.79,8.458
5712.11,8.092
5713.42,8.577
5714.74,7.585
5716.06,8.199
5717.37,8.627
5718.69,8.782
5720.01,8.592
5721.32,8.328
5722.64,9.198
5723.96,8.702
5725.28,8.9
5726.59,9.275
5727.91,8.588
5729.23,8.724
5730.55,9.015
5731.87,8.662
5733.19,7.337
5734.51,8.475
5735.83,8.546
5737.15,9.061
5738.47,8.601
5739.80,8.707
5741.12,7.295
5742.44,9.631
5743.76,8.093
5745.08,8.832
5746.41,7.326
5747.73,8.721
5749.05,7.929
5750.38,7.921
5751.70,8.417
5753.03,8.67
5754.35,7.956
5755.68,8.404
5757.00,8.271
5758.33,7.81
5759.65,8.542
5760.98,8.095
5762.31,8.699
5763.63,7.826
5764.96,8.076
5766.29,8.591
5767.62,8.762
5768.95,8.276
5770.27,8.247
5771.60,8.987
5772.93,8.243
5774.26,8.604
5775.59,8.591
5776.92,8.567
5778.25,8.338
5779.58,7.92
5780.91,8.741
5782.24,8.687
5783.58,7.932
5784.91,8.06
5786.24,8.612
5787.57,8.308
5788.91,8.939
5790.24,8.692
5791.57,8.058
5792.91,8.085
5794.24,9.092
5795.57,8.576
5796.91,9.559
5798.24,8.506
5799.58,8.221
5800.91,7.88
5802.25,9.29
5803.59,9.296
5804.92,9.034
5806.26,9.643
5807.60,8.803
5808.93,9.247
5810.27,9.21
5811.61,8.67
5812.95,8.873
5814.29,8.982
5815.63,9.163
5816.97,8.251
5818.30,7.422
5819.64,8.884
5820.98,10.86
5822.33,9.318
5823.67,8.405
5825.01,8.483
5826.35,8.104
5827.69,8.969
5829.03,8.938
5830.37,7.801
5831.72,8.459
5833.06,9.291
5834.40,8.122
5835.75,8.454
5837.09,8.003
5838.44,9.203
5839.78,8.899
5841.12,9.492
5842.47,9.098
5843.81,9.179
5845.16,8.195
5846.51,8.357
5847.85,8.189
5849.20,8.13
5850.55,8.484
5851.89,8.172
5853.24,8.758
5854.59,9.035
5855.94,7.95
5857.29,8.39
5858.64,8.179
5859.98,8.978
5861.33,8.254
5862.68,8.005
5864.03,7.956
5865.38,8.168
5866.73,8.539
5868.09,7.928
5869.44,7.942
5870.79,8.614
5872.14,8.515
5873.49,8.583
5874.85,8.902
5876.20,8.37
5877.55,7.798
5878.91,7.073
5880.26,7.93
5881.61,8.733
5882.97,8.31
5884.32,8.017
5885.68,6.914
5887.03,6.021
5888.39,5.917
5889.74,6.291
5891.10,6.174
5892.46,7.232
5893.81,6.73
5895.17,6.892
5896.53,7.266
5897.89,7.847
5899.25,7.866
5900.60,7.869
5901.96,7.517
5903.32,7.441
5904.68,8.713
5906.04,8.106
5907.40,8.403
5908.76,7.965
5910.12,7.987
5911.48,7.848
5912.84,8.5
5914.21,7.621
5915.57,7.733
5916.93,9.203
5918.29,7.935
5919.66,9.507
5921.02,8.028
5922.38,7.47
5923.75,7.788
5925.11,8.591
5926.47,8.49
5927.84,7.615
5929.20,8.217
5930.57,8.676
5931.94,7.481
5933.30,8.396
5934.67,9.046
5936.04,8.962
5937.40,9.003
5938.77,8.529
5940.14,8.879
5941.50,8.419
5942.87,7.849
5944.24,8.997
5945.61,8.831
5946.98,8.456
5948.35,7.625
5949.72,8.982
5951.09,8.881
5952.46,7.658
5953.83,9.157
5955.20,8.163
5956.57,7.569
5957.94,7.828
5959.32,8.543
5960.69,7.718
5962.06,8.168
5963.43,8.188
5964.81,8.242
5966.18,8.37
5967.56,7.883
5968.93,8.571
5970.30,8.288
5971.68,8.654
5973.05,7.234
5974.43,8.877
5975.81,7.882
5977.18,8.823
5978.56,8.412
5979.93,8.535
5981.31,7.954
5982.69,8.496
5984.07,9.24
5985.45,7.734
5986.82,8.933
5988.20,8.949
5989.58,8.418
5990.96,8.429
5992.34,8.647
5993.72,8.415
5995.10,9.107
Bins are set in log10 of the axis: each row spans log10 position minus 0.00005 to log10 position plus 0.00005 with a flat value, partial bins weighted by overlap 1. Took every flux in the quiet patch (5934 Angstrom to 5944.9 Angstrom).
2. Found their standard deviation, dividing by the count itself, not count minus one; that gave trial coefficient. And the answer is 0.39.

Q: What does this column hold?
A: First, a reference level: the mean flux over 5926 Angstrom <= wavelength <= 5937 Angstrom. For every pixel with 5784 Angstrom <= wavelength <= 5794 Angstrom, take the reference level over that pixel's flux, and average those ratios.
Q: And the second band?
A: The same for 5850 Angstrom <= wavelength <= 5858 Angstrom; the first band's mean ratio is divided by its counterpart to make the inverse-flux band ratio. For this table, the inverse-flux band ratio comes 1.01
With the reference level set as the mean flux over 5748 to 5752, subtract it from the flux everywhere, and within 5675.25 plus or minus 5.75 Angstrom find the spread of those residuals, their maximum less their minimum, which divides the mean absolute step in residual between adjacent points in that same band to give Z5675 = 0.34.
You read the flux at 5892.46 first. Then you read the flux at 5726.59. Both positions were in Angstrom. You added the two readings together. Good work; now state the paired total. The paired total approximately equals 16.5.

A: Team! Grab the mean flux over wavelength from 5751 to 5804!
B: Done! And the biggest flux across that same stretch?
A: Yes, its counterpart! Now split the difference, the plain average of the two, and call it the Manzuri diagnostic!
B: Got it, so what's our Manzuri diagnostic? 9.01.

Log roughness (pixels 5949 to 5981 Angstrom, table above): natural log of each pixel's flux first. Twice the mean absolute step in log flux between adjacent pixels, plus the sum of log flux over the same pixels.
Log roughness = 48.8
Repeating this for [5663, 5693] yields 48.8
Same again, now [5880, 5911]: 46.3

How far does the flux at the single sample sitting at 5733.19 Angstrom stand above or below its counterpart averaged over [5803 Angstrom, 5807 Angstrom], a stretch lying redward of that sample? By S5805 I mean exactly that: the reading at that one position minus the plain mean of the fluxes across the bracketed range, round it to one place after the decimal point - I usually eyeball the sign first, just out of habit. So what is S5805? -2.0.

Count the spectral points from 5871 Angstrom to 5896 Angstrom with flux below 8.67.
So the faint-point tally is 16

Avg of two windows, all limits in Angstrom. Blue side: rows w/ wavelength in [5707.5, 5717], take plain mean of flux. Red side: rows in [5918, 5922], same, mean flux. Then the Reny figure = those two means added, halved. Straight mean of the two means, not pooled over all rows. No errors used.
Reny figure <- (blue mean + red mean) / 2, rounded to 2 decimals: 8.38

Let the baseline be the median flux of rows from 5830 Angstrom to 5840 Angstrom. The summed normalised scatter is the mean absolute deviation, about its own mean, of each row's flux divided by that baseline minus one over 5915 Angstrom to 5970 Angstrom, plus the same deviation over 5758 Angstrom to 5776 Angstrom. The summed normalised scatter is 0.091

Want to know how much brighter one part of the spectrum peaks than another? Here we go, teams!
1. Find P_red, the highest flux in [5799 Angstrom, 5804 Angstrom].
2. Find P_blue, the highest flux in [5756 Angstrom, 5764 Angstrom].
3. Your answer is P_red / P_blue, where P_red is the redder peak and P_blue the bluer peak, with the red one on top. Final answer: 1.07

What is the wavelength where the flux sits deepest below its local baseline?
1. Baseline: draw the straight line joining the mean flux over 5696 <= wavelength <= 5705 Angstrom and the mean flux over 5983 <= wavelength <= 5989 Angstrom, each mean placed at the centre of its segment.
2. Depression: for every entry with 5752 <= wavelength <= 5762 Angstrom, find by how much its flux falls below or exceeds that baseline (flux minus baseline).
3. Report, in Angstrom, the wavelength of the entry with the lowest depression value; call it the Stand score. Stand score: 5758.33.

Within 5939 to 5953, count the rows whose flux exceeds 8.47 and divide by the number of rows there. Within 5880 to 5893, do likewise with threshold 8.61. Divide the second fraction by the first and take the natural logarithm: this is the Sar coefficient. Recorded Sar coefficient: -1.6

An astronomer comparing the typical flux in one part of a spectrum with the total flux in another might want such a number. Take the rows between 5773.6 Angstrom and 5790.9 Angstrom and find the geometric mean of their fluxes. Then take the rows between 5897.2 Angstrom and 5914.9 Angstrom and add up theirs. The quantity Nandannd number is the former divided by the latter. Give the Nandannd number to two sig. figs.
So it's 0.082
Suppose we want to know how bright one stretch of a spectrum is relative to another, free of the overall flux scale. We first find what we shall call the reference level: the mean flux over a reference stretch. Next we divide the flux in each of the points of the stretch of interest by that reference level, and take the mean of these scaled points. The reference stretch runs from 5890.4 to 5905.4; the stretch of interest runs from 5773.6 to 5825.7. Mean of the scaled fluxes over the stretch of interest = 1.18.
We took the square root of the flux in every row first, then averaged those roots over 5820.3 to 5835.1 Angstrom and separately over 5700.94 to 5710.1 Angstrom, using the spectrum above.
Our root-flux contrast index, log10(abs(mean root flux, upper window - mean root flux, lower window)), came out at -0.99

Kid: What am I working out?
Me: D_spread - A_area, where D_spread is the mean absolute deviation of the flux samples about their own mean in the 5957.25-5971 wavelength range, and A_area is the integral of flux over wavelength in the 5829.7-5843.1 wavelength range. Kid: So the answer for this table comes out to -116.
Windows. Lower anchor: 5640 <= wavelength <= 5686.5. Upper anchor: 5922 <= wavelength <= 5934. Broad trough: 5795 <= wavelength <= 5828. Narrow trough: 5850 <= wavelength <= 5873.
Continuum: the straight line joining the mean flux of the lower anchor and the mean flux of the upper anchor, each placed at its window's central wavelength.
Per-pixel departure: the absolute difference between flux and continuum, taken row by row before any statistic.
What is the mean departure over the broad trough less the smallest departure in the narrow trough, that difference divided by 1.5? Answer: 0.49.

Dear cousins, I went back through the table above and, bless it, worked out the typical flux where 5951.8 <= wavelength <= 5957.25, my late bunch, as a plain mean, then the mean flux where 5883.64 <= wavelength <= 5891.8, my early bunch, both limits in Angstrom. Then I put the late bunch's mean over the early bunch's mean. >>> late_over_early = 1.24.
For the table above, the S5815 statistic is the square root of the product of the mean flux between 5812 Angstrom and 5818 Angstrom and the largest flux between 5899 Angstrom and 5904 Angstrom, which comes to 8.3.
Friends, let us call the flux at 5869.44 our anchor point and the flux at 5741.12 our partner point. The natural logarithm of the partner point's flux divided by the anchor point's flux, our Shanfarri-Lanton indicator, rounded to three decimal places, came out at -0.085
